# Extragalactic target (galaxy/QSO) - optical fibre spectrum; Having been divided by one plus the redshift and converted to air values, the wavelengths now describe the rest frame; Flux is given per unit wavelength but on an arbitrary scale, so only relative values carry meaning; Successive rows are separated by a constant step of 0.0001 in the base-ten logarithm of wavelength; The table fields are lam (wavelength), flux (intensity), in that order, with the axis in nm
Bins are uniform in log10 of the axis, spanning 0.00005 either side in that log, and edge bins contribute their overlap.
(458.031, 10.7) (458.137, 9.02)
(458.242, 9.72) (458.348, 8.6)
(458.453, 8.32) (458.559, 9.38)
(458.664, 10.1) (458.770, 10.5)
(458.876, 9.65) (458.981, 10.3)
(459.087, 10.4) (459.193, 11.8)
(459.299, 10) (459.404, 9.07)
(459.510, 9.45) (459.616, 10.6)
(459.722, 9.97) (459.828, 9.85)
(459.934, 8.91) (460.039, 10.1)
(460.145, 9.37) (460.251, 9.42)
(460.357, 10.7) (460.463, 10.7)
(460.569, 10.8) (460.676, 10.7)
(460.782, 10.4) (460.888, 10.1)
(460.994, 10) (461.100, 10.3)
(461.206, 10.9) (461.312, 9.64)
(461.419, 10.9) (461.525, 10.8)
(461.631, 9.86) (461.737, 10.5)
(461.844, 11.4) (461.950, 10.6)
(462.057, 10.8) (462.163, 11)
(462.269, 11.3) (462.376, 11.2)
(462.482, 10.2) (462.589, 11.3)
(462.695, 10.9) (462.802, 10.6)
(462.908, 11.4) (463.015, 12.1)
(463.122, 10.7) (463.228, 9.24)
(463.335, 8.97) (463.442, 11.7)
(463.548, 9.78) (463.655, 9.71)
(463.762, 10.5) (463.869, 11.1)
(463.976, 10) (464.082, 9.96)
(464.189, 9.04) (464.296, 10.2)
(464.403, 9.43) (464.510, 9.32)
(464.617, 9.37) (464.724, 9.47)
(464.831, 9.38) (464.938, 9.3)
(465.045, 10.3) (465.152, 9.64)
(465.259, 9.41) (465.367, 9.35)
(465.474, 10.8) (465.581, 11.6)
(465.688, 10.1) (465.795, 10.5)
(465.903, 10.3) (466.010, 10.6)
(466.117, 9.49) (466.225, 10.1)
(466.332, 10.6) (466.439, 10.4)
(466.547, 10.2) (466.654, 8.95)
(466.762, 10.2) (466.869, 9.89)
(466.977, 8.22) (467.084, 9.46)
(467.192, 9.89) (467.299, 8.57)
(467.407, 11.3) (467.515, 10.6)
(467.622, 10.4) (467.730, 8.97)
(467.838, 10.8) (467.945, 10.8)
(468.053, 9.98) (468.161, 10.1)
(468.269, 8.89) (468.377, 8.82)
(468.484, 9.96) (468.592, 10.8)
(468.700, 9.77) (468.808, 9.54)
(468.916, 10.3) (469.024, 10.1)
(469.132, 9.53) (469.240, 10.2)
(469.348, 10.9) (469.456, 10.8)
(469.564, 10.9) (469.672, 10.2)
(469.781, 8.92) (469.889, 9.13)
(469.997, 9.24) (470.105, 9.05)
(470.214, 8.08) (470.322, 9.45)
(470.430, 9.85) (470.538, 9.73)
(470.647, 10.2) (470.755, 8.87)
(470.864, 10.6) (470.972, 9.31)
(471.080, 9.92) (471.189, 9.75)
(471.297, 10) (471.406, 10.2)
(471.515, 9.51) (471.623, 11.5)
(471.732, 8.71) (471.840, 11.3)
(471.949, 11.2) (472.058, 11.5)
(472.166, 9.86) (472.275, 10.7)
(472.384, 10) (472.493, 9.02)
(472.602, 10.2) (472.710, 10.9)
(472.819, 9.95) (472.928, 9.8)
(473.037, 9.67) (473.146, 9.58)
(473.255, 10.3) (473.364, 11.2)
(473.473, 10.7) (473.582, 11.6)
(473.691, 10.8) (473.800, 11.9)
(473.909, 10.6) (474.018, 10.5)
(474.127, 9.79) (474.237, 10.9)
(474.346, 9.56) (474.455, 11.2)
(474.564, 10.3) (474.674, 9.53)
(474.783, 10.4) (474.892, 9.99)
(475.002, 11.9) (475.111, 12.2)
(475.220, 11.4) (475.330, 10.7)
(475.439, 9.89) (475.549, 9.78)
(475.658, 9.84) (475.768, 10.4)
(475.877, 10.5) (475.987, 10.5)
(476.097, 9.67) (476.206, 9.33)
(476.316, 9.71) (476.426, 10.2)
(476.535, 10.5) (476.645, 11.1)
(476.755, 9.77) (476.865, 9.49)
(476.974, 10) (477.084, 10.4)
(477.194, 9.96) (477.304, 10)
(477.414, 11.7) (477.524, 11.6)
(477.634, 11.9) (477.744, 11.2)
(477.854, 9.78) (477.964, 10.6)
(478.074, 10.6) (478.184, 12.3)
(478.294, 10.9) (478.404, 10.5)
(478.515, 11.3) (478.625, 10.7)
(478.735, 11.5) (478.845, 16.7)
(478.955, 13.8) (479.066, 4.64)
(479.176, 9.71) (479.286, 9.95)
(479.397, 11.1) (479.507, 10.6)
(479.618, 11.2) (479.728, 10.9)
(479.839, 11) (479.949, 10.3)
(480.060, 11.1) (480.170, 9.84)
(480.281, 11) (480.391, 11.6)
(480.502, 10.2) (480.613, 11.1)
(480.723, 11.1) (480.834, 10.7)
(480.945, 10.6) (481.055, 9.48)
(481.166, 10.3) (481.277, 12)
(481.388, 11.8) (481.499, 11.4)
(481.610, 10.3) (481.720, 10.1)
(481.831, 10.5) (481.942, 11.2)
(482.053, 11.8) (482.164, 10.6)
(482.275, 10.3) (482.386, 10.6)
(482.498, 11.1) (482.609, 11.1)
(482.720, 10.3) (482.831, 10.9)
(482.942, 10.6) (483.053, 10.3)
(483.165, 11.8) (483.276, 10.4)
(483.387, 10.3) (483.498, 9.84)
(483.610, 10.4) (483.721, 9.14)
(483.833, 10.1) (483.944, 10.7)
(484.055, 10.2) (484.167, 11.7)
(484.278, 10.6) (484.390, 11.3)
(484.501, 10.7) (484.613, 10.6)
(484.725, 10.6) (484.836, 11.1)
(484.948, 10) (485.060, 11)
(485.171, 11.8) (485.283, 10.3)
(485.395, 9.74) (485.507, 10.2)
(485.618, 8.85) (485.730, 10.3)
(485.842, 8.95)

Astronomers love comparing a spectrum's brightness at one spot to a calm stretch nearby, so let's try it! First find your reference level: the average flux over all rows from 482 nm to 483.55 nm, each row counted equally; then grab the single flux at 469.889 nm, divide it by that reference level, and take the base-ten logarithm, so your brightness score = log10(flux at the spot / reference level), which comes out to -0.069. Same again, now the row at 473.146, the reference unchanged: -0.048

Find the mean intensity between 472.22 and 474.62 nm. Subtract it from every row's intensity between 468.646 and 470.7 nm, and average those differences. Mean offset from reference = -0.63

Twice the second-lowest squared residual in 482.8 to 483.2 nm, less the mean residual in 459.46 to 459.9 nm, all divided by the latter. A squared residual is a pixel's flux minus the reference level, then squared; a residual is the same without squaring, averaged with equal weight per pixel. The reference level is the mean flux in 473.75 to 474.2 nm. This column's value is -1.1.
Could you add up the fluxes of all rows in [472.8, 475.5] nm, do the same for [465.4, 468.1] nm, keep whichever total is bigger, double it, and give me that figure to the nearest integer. 529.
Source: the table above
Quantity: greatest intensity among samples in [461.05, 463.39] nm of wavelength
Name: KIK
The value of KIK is 12.1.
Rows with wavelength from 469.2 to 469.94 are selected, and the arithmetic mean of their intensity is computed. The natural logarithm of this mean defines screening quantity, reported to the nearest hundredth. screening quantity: 2.32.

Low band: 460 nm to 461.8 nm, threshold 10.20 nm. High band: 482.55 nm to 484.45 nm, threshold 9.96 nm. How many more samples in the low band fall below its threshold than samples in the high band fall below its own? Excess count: 5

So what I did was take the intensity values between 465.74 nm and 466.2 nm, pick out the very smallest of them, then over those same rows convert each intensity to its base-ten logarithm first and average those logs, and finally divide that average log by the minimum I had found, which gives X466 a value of 0.106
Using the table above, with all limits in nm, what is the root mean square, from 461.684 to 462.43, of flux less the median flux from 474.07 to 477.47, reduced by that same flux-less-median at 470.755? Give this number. 2.2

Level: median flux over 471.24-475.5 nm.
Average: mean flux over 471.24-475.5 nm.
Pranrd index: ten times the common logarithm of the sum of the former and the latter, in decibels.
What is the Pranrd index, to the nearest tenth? 13.2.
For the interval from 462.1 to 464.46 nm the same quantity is 13.2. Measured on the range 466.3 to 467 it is 13.0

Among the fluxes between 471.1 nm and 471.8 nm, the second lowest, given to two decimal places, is 9.51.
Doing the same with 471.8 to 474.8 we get 9.53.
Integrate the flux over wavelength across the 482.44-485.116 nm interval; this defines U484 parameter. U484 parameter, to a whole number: 28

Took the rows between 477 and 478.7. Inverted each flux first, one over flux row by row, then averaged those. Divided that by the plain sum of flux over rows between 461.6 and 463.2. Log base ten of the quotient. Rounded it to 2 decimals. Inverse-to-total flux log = -3.25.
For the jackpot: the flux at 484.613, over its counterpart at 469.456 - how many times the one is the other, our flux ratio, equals 0.98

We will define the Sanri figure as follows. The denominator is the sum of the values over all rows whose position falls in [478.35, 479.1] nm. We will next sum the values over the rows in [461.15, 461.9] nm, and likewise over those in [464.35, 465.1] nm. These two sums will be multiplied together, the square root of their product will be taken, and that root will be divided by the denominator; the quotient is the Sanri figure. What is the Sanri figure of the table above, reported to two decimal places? 0.89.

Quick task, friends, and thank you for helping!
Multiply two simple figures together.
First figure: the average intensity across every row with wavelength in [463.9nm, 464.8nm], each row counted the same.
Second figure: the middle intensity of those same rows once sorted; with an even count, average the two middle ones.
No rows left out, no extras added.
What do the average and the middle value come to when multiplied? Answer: 91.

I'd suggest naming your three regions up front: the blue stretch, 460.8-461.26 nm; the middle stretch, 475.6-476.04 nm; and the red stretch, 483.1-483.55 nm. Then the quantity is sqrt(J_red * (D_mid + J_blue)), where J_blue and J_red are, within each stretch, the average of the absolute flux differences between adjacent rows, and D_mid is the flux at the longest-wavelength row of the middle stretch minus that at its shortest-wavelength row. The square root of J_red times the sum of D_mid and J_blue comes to 0.81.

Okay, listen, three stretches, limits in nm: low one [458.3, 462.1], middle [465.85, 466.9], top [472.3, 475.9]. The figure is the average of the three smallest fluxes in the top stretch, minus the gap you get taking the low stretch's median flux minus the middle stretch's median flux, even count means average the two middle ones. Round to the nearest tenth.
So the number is 9.4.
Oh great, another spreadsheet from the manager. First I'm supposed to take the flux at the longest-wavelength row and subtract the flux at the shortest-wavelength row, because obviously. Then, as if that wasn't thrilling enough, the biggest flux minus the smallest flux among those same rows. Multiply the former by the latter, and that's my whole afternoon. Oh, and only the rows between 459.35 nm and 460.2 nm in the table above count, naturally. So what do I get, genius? 0.5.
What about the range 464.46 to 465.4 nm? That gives 0.0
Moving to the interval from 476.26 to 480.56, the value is 5.9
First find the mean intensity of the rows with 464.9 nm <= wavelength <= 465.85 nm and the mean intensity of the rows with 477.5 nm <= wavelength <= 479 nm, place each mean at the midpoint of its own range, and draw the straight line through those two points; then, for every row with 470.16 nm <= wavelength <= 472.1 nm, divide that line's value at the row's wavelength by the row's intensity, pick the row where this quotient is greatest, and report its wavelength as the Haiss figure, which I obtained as 470.214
